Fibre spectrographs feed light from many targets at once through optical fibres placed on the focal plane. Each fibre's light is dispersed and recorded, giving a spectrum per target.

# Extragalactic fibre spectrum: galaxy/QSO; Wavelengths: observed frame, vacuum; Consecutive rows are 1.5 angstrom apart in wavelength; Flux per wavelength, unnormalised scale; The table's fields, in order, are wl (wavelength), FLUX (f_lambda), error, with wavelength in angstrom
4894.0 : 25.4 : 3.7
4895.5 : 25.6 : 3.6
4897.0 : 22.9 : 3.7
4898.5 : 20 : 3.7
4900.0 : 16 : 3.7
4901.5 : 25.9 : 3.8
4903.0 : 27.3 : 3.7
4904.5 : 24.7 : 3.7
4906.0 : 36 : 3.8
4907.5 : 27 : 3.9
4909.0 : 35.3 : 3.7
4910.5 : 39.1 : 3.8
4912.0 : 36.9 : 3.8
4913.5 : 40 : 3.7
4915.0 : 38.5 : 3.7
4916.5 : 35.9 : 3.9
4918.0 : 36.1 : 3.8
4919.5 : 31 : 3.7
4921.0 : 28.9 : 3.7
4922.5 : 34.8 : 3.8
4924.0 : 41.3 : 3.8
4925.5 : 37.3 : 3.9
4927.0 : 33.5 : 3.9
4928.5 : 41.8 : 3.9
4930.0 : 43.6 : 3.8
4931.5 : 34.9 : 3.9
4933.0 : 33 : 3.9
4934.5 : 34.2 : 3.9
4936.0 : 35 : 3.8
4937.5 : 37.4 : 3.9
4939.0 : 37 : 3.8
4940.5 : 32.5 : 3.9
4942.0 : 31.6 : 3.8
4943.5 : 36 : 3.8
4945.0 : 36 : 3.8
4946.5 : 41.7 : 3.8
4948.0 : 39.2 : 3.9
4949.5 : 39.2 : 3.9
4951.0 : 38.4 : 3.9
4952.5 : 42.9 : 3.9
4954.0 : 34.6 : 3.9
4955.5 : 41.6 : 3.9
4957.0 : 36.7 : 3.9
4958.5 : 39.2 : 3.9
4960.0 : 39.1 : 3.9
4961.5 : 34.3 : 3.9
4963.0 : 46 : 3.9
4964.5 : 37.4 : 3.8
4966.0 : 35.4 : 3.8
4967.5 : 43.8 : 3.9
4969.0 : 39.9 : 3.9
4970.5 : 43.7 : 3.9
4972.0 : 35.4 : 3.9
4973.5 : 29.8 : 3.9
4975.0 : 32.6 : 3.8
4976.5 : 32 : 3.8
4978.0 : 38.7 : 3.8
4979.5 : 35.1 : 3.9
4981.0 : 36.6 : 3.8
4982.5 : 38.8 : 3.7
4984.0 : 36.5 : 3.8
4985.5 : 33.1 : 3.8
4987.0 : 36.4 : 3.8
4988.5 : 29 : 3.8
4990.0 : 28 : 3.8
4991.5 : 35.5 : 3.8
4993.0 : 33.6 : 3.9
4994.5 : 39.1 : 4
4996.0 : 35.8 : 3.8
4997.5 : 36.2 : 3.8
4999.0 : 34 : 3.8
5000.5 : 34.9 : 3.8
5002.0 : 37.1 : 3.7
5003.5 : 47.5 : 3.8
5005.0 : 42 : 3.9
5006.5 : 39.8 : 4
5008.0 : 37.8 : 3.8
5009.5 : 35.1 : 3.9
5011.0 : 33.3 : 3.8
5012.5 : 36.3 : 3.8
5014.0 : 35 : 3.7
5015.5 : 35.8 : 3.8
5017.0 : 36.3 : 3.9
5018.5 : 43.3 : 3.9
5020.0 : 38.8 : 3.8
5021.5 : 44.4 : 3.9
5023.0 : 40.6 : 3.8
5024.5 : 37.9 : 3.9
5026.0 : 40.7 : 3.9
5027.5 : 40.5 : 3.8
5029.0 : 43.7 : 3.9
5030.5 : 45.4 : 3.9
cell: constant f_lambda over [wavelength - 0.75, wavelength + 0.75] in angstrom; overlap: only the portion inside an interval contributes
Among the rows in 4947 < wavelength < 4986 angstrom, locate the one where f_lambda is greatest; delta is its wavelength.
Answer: 4963.0 angstrom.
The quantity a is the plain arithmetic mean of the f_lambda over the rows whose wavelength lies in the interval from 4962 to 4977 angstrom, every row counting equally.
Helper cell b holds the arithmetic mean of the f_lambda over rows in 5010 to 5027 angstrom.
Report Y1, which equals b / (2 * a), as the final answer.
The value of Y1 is 0.511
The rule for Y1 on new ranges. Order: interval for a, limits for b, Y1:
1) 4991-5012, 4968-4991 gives 0.470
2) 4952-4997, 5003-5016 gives 0.519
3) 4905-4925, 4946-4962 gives 0.547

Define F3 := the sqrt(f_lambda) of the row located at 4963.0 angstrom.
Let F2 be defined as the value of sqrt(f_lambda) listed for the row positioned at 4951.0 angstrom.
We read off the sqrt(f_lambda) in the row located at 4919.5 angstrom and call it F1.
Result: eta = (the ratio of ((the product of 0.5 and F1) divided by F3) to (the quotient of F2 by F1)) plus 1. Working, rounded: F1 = 5.57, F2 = 6.2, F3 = 6.8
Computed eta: 1.37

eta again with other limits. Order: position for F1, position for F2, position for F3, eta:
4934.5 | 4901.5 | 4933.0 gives 1.58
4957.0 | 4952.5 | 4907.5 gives 1.54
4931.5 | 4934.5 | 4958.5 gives 1.48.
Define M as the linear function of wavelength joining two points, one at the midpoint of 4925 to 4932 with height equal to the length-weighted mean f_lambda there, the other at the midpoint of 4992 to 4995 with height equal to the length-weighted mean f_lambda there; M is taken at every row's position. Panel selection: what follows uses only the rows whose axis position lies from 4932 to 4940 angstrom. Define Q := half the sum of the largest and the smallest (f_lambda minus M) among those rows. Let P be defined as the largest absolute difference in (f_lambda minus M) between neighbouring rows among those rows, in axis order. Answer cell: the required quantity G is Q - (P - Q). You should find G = -8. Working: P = 2.5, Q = -2.9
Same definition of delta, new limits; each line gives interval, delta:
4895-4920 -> 4913.5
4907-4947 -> 4930.0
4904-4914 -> 4913.5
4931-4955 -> 4952.5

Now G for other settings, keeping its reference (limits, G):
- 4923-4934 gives -9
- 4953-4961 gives -6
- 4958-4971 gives -6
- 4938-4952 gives -8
